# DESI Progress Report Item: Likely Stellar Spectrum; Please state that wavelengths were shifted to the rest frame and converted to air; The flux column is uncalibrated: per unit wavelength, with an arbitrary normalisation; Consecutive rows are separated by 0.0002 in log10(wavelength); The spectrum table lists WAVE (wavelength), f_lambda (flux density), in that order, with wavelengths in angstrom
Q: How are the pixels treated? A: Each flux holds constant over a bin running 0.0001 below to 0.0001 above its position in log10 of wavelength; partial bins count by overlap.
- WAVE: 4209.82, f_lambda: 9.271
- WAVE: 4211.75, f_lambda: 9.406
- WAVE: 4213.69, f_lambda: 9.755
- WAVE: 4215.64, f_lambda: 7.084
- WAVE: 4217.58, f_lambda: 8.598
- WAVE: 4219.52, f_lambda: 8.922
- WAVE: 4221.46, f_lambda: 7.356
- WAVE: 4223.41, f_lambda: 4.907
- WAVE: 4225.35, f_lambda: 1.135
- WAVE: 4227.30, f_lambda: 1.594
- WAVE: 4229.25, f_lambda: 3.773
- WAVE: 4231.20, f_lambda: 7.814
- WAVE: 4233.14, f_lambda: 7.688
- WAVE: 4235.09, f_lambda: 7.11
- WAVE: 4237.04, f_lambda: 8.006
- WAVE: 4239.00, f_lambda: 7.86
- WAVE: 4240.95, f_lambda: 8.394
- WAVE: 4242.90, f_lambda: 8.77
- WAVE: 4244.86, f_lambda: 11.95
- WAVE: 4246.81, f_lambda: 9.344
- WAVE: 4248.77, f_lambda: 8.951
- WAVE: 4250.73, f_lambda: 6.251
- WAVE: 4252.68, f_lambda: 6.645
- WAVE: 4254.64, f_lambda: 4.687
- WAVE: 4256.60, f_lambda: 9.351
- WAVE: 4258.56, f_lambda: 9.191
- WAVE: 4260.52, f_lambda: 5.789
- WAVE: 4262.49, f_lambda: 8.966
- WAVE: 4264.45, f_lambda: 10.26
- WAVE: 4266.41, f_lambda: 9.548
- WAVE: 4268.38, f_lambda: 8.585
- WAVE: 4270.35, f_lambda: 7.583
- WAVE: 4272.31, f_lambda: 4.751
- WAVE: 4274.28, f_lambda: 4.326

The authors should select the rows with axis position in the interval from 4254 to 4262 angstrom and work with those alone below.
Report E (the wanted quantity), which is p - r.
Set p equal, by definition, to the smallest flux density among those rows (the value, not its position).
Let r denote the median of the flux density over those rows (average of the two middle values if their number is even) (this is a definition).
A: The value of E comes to -2.8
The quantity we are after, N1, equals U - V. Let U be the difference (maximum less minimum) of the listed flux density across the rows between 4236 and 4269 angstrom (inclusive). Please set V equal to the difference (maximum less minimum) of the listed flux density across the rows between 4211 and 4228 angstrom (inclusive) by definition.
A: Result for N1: -1.4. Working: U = 7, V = 8.6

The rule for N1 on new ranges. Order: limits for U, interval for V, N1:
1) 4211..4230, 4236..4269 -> 1.4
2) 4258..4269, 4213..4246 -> -6.3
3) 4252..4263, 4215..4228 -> -3.1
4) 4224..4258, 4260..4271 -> 6.3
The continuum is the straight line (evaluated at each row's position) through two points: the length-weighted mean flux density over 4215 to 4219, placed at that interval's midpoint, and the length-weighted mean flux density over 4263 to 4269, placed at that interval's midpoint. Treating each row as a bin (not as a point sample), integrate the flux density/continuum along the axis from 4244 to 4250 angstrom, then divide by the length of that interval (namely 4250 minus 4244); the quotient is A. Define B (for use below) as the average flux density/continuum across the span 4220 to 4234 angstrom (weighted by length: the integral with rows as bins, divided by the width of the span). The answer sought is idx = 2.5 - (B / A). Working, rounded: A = 1.11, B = 0.60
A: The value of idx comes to 2.0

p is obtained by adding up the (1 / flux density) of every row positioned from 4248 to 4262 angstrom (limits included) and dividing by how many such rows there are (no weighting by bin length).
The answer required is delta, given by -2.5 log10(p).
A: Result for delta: 2.09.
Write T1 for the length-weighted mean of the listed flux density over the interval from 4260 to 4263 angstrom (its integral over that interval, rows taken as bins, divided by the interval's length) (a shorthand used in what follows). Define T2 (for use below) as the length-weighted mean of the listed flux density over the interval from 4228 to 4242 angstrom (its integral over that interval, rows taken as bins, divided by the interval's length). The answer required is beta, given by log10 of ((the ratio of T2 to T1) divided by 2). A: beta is -0.31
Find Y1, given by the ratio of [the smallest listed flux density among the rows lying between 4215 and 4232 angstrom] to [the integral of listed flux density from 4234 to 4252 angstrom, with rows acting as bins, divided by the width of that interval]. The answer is 0.13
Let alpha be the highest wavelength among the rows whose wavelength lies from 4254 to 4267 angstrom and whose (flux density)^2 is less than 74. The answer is 4260.52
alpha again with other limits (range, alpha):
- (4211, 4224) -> 4223.41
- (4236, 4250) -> 4240.95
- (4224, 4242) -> 4240.95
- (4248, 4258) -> 4254.64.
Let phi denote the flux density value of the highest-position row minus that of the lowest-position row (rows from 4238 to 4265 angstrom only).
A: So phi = 2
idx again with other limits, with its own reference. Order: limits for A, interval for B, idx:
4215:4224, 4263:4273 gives 1.6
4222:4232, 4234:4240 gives 0.6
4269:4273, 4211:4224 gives 1.0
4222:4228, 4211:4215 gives -0.8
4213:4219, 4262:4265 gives 1.5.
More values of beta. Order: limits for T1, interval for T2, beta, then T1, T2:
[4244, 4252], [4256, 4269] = -0.31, 9.0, 8.8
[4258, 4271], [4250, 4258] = -0.40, 8.6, 6.9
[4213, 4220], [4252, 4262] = -0.37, 8.5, 7.2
